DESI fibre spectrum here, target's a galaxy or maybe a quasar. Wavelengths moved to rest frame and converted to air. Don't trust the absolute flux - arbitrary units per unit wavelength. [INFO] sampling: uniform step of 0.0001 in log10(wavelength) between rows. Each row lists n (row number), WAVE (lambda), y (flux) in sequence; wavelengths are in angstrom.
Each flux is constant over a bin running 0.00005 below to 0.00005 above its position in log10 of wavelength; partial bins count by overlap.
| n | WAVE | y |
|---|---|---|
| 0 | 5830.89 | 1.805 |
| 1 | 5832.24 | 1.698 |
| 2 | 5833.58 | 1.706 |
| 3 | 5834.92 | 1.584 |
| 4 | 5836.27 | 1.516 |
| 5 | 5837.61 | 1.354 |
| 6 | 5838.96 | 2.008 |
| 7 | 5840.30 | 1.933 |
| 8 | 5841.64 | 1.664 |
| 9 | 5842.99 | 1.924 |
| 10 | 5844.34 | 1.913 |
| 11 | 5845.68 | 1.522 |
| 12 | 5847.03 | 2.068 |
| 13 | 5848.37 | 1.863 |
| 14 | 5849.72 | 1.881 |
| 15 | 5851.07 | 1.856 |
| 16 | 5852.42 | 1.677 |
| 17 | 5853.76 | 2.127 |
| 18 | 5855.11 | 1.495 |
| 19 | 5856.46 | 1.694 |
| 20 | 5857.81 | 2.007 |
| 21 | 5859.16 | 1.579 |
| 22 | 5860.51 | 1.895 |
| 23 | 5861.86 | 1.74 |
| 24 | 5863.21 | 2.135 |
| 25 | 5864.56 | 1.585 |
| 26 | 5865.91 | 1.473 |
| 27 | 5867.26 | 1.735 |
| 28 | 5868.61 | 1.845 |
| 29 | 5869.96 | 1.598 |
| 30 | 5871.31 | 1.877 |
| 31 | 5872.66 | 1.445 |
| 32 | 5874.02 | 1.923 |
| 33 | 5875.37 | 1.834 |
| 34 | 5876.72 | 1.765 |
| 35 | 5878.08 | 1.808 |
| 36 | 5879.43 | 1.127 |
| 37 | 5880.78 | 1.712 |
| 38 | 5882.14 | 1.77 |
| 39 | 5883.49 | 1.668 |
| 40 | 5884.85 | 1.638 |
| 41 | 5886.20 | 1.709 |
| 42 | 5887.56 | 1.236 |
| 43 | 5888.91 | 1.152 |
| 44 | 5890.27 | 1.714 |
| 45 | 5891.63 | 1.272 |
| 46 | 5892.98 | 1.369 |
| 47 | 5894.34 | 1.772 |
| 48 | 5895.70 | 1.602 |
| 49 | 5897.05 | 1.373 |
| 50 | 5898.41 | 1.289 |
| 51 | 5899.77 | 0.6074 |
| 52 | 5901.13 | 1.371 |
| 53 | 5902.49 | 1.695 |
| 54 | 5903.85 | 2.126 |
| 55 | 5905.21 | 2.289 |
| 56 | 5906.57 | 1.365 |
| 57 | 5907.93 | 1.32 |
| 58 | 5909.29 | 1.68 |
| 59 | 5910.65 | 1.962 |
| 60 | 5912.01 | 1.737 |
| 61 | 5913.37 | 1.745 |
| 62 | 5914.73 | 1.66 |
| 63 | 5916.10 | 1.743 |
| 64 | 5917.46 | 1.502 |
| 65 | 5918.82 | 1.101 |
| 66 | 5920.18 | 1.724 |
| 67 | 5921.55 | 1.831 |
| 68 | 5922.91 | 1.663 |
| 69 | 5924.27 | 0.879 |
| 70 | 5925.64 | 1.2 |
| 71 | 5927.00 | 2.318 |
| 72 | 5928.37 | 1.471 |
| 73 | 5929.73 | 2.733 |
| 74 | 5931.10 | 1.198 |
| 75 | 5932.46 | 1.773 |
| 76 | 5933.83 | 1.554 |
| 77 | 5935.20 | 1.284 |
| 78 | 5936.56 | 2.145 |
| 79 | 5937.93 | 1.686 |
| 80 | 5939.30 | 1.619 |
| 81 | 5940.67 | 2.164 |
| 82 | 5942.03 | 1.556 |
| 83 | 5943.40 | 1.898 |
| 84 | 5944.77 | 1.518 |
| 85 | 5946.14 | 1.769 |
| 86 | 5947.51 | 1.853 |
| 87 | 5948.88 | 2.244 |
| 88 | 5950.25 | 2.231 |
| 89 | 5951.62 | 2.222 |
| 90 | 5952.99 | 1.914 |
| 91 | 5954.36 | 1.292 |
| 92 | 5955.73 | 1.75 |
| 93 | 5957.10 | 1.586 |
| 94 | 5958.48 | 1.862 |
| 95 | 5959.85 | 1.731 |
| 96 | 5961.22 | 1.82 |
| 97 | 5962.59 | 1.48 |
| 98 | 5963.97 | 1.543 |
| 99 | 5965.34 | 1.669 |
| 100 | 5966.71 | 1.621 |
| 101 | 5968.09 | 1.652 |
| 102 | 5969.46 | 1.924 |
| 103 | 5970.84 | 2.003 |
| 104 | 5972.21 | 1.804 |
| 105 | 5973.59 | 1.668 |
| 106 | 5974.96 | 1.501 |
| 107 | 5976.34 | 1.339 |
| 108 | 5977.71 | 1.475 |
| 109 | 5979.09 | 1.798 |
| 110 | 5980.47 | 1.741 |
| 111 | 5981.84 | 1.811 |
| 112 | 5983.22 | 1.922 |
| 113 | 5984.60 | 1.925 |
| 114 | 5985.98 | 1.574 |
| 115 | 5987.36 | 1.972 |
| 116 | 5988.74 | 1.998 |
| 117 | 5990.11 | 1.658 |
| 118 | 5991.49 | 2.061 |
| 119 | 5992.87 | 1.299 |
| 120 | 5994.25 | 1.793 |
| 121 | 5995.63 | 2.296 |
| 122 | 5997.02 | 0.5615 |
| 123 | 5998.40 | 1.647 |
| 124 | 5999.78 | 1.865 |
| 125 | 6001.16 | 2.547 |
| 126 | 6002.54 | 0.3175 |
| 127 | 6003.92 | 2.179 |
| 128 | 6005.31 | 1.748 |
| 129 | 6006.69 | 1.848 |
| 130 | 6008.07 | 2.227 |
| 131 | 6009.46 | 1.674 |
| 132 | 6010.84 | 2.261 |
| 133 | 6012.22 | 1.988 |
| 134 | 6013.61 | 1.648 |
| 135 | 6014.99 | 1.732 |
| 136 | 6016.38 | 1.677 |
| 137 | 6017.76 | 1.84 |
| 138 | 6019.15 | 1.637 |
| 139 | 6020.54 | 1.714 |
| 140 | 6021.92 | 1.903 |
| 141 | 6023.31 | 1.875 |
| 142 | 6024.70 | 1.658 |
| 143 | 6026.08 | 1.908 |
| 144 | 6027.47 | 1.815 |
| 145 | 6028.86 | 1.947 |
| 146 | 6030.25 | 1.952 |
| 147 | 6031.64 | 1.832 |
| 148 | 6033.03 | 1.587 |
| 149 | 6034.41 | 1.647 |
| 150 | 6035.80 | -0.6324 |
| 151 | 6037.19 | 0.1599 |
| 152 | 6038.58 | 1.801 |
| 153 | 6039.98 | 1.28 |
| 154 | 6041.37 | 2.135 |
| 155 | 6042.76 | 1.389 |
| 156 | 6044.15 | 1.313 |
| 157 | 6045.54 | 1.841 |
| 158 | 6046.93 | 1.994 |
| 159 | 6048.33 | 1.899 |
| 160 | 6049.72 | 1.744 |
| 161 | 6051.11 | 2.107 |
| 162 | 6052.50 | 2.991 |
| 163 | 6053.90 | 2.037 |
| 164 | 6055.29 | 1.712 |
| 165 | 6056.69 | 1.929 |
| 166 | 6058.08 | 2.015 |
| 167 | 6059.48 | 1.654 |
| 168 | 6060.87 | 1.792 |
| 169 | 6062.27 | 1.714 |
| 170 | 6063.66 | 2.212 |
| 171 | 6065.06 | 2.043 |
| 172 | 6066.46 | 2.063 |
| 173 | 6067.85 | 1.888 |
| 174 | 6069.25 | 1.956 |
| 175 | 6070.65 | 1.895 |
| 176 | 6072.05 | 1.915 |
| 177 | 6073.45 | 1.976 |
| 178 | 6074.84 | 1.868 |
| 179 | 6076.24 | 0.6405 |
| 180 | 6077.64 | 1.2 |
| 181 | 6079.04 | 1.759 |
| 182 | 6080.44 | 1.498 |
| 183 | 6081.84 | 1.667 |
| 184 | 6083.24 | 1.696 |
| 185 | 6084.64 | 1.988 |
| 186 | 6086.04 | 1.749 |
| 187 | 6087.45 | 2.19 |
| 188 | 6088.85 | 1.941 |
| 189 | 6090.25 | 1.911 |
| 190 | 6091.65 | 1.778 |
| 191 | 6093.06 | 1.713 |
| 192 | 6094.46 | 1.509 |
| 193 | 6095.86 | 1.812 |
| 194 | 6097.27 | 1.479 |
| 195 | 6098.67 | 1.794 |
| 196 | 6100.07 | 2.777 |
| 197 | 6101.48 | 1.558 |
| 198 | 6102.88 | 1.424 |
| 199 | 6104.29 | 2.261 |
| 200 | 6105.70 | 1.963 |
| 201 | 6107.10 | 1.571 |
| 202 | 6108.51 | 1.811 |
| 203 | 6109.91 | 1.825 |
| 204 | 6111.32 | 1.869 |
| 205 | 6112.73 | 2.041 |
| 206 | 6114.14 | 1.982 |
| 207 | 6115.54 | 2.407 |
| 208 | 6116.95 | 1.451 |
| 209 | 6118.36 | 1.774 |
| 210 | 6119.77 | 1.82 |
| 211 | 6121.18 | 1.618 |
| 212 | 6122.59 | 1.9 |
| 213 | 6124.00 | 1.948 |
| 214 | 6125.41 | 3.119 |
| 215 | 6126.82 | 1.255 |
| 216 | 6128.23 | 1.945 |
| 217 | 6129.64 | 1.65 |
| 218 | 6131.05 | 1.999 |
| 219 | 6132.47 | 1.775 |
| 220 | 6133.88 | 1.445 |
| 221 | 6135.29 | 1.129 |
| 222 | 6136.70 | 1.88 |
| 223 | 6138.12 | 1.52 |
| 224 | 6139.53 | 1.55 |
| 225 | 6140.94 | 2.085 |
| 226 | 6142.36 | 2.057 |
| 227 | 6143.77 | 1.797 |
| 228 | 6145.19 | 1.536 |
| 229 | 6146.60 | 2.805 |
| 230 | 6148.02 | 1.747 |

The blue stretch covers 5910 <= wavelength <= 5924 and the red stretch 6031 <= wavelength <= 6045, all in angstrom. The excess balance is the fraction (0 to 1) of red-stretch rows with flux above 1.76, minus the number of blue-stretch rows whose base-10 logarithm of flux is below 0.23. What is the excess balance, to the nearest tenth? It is -3.7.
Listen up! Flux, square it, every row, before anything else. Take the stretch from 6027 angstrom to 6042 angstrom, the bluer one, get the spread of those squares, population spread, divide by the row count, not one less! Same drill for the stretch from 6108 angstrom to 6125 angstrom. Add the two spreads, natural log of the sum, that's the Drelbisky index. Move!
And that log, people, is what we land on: 0.80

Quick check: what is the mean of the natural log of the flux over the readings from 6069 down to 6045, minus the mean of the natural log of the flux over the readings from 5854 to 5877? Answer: 0.12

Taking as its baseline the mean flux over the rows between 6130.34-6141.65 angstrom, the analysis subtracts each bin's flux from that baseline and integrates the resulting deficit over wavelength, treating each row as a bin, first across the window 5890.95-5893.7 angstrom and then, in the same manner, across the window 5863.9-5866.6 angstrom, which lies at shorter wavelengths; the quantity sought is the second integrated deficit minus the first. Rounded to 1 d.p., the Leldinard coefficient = -0.6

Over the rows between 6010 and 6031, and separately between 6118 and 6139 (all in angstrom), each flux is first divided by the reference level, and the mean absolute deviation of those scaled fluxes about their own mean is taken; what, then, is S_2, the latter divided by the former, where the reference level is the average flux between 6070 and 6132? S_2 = 2.2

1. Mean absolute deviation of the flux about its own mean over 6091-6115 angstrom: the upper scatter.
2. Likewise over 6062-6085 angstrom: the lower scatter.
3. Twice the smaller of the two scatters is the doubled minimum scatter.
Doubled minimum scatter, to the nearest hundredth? 0.45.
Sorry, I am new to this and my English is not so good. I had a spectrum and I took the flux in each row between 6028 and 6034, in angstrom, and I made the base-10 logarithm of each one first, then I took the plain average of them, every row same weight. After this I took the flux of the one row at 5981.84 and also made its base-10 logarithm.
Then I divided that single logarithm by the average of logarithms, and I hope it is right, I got 1.0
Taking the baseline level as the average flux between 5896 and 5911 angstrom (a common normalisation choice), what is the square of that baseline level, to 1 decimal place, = 2.4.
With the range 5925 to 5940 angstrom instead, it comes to 3.0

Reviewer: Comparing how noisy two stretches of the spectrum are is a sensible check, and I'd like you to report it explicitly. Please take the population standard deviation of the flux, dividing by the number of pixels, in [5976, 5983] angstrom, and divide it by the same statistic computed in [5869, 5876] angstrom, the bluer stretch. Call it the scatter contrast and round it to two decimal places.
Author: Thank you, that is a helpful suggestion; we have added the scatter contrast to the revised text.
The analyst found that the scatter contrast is 1.04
